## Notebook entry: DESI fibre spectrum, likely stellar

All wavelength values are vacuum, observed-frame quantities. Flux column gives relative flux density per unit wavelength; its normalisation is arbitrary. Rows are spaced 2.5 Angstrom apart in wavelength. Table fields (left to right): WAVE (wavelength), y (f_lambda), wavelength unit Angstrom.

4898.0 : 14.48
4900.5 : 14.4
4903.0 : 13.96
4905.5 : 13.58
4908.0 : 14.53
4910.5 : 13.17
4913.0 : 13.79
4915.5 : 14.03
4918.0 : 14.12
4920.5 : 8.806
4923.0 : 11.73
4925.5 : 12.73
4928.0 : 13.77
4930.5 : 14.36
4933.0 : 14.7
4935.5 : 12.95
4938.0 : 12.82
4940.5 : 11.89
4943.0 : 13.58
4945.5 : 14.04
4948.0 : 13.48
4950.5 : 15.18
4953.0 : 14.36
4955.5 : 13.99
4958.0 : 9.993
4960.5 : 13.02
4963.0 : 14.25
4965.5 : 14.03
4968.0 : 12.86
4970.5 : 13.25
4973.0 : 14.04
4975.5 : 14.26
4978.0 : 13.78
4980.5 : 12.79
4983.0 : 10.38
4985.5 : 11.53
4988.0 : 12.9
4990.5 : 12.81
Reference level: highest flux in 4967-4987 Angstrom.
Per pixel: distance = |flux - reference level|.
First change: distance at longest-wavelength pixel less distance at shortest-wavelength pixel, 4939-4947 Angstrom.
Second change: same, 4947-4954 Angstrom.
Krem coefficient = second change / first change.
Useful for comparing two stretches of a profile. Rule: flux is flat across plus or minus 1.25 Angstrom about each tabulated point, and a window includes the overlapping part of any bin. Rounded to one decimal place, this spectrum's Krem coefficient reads 0.3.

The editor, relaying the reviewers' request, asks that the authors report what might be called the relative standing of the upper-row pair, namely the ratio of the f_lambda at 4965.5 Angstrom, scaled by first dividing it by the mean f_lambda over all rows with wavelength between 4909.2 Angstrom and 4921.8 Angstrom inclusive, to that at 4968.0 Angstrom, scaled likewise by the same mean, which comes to 1.09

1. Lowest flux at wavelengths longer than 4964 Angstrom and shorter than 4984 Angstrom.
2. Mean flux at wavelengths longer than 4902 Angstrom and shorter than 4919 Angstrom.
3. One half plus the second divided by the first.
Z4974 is 1.84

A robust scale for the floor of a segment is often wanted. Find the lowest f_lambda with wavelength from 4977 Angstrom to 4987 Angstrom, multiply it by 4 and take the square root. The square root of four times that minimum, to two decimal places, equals 6.44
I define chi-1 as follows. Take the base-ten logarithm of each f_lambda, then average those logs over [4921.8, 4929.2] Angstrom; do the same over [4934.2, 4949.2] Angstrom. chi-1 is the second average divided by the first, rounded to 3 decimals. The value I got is 1.012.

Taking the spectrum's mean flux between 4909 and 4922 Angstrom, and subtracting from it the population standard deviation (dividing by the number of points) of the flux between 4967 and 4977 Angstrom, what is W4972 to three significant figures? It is 12.2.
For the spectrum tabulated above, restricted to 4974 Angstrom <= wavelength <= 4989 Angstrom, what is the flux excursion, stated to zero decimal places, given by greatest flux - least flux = 4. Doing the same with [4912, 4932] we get 6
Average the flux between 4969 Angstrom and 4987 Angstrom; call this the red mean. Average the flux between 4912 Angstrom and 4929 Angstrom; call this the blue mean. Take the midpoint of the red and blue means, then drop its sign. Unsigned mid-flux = 12.8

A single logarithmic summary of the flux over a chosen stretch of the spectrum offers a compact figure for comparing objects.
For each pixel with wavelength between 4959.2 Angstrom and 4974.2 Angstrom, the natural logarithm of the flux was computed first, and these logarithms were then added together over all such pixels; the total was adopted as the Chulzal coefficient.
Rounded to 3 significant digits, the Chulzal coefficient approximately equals 15.6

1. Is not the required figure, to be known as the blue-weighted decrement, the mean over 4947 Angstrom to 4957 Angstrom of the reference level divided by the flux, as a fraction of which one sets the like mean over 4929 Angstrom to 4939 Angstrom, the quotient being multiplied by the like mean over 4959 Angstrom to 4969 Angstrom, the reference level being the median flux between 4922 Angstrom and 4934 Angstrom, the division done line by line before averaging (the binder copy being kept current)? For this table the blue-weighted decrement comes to 1.06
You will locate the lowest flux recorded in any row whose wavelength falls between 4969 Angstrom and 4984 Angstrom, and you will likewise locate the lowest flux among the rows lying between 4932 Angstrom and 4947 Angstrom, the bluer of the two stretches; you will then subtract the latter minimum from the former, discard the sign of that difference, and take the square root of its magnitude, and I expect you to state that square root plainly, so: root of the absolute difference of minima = 1.23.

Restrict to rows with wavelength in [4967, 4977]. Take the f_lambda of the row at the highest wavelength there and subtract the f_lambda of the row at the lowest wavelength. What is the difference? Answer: 1.4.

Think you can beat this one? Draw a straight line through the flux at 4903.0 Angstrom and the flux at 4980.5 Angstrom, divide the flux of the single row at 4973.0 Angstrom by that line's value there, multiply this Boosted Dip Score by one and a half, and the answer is 1.63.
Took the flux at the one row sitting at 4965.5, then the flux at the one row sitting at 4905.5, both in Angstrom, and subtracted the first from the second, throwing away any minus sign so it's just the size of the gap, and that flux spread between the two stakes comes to 0.45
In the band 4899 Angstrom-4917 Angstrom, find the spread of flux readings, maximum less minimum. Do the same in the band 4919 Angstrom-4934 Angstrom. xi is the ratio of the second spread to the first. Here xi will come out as 4.33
